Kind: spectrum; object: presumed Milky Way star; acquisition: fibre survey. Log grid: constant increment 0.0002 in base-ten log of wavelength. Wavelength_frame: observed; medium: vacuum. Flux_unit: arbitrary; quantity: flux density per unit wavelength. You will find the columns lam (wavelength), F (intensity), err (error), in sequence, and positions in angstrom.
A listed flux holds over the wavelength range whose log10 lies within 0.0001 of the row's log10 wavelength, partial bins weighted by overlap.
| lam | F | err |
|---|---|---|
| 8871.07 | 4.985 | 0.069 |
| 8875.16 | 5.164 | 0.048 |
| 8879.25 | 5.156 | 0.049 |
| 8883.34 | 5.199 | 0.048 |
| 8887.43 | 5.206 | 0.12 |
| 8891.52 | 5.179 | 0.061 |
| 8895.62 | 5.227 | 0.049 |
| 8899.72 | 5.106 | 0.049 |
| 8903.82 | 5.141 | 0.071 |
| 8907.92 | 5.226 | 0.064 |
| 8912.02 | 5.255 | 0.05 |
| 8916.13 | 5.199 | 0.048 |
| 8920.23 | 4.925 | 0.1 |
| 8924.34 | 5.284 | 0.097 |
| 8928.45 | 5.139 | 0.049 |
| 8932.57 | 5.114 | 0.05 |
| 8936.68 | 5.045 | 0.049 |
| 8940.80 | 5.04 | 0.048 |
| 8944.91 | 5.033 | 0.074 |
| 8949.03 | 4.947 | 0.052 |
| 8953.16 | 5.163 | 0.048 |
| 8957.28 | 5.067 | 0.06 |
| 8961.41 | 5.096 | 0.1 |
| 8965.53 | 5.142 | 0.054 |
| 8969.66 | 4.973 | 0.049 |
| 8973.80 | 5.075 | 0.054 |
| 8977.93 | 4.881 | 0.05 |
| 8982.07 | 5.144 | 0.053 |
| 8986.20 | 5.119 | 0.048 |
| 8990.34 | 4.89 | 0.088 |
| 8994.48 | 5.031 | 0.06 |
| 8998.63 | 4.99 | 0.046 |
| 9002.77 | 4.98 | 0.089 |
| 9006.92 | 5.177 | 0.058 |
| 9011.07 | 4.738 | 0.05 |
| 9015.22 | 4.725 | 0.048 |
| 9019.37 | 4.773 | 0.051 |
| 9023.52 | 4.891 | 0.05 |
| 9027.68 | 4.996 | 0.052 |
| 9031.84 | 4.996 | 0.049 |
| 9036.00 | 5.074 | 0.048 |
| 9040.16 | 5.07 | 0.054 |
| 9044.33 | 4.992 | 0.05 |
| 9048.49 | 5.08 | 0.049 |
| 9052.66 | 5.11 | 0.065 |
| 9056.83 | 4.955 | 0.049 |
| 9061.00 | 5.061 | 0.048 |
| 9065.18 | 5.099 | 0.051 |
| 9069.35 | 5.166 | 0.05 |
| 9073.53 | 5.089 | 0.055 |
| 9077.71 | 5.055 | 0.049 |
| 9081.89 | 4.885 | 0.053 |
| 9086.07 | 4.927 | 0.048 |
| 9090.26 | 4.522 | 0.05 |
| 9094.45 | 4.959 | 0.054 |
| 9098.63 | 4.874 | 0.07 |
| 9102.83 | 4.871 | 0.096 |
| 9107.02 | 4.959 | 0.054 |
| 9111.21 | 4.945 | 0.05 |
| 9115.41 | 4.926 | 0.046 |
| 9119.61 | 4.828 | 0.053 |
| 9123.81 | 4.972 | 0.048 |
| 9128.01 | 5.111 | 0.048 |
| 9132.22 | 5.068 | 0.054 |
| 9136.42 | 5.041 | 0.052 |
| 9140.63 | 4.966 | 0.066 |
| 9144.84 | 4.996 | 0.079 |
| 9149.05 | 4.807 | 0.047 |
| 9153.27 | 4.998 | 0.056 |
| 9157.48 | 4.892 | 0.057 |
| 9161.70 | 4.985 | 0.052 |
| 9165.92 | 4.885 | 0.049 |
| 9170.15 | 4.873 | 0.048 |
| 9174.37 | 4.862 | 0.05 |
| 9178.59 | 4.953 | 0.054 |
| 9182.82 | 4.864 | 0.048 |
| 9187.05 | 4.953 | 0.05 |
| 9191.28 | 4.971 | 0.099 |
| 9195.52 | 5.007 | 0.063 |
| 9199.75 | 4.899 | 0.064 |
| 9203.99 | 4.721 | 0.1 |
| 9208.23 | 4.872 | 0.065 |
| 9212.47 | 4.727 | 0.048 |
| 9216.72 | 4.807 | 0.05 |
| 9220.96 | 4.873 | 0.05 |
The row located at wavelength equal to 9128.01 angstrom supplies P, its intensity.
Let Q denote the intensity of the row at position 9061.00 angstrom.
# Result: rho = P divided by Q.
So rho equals 1.01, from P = 5.111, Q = 5.061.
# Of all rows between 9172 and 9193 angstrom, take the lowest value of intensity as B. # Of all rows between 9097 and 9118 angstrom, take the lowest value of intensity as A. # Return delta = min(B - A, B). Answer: -0.01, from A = 4.871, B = 4.862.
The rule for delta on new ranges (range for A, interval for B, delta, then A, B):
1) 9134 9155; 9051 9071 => 0.15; 4.807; 4.955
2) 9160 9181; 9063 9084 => 0.02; 4.862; 4.885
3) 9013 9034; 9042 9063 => 0.23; 4.725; 4.955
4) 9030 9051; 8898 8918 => 0.11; 4.992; 5.106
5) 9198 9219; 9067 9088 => 0.16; 4.721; 4.885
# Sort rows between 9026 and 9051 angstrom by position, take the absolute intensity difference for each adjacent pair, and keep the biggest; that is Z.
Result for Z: 0.09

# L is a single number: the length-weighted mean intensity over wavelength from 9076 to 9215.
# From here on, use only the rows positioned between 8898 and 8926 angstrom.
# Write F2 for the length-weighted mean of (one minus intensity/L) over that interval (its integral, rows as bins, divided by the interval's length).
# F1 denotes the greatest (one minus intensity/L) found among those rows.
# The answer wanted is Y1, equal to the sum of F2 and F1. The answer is -0.05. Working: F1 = 0.00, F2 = -0.050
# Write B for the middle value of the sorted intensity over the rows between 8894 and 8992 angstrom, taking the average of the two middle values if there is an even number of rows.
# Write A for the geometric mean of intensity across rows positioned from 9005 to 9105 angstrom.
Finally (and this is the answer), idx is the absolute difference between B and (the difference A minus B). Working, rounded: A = 4.96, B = 5.11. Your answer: 5.3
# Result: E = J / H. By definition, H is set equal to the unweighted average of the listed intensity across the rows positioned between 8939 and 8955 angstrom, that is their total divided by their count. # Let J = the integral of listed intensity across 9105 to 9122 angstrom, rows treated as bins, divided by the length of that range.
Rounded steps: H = 5.05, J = 4.92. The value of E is 0.97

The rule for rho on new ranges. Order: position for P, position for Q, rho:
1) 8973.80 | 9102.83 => 1.04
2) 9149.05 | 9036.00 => 0.95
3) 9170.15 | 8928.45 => 0.95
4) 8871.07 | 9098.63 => 1.02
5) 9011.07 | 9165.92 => 0.97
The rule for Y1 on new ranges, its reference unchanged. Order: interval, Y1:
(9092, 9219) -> 0.04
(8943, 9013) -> 0.01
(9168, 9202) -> 0.01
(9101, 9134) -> 0.01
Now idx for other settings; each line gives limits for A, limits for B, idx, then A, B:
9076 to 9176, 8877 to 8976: 5.4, 4.92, 5.14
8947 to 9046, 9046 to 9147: 4.9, 5.00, 4.97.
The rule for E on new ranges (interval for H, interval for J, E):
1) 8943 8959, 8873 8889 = 1.02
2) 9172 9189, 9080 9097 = 0.98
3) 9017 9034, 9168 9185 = 0.99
